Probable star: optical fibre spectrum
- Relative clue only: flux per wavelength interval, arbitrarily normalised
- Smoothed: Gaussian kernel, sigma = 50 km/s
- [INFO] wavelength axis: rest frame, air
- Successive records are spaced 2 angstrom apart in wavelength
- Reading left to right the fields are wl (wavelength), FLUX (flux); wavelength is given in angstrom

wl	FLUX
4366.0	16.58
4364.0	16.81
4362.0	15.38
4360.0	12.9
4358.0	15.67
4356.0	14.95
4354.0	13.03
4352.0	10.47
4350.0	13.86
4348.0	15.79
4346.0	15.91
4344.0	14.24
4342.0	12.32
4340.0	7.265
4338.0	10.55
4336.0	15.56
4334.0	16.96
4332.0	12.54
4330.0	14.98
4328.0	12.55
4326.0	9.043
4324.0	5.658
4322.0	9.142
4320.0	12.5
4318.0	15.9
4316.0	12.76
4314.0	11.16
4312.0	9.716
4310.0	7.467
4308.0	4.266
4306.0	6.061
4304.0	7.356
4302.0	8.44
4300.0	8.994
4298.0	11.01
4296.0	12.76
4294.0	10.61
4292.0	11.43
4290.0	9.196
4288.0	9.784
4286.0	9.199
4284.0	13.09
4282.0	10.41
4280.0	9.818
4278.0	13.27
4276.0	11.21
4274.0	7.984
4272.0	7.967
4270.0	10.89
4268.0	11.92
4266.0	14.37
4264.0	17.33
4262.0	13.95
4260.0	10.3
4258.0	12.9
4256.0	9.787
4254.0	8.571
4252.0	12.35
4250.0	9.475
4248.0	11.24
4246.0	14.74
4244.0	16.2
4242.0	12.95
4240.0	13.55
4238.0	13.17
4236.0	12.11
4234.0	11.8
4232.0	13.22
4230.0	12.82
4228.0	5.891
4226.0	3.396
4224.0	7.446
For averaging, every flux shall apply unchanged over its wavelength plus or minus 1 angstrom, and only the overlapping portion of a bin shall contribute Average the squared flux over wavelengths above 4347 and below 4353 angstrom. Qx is 184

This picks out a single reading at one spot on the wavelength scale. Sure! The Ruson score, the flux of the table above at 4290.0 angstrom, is 9.196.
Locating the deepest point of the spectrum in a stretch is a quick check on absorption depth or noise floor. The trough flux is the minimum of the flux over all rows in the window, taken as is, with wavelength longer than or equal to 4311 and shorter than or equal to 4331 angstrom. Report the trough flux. 5.658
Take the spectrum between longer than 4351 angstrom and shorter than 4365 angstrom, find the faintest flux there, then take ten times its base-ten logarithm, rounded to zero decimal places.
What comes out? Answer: 10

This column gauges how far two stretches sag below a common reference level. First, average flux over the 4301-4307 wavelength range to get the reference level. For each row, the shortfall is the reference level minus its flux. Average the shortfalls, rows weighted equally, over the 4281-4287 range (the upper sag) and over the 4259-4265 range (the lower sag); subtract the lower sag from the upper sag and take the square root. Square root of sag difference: 1.72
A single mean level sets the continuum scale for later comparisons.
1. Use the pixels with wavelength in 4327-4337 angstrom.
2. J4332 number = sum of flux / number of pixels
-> 14.5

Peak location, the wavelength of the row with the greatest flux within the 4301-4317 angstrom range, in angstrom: 4316.0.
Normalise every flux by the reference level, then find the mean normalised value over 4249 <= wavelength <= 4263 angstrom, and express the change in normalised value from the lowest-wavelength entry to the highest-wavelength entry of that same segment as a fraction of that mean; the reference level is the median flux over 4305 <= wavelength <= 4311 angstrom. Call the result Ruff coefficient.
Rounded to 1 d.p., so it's 0.4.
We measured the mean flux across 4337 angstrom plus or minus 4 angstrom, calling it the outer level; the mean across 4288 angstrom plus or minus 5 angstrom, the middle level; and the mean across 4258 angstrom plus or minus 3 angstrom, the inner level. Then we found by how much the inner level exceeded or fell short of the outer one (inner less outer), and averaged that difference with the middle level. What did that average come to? 4.5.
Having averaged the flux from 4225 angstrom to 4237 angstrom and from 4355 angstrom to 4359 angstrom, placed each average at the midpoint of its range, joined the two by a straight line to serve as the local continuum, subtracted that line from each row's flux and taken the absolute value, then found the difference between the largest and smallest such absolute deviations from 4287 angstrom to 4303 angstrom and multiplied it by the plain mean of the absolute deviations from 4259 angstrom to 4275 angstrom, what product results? 12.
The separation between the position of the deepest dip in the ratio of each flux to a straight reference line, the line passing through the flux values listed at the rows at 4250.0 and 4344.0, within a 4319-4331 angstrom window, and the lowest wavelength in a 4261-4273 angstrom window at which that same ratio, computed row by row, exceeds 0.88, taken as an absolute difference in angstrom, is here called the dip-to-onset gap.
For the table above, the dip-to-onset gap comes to 62 angstrom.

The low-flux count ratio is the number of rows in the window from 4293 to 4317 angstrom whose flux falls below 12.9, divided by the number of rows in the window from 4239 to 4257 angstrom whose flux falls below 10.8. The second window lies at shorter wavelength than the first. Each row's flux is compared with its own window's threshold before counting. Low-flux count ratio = 4.0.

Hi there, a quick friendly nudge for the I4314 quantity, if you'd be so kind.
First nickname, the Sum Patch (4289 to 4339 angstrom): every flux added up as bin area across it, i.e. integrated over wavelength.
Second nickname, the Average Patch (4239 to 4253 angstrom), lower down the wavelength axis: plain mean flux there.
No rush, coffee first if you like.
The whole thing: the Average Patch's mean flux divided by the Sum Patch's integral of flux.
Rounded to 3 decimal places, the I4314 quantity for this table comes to 0.024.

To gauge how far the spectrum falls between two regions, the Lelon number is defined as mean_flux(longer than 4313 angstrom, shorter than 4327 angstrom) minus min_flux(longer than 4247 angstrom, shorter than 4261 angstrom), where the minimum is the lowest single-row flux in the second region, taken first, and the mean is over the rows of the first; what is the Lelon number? 2.3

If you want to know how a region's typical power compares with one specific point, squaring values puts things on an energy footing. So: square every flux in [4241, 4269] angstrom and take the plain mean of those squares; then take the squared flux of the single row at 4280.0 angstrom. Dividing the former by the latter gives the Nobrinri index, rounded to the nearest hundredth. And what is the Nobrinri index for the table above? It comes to 1.71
